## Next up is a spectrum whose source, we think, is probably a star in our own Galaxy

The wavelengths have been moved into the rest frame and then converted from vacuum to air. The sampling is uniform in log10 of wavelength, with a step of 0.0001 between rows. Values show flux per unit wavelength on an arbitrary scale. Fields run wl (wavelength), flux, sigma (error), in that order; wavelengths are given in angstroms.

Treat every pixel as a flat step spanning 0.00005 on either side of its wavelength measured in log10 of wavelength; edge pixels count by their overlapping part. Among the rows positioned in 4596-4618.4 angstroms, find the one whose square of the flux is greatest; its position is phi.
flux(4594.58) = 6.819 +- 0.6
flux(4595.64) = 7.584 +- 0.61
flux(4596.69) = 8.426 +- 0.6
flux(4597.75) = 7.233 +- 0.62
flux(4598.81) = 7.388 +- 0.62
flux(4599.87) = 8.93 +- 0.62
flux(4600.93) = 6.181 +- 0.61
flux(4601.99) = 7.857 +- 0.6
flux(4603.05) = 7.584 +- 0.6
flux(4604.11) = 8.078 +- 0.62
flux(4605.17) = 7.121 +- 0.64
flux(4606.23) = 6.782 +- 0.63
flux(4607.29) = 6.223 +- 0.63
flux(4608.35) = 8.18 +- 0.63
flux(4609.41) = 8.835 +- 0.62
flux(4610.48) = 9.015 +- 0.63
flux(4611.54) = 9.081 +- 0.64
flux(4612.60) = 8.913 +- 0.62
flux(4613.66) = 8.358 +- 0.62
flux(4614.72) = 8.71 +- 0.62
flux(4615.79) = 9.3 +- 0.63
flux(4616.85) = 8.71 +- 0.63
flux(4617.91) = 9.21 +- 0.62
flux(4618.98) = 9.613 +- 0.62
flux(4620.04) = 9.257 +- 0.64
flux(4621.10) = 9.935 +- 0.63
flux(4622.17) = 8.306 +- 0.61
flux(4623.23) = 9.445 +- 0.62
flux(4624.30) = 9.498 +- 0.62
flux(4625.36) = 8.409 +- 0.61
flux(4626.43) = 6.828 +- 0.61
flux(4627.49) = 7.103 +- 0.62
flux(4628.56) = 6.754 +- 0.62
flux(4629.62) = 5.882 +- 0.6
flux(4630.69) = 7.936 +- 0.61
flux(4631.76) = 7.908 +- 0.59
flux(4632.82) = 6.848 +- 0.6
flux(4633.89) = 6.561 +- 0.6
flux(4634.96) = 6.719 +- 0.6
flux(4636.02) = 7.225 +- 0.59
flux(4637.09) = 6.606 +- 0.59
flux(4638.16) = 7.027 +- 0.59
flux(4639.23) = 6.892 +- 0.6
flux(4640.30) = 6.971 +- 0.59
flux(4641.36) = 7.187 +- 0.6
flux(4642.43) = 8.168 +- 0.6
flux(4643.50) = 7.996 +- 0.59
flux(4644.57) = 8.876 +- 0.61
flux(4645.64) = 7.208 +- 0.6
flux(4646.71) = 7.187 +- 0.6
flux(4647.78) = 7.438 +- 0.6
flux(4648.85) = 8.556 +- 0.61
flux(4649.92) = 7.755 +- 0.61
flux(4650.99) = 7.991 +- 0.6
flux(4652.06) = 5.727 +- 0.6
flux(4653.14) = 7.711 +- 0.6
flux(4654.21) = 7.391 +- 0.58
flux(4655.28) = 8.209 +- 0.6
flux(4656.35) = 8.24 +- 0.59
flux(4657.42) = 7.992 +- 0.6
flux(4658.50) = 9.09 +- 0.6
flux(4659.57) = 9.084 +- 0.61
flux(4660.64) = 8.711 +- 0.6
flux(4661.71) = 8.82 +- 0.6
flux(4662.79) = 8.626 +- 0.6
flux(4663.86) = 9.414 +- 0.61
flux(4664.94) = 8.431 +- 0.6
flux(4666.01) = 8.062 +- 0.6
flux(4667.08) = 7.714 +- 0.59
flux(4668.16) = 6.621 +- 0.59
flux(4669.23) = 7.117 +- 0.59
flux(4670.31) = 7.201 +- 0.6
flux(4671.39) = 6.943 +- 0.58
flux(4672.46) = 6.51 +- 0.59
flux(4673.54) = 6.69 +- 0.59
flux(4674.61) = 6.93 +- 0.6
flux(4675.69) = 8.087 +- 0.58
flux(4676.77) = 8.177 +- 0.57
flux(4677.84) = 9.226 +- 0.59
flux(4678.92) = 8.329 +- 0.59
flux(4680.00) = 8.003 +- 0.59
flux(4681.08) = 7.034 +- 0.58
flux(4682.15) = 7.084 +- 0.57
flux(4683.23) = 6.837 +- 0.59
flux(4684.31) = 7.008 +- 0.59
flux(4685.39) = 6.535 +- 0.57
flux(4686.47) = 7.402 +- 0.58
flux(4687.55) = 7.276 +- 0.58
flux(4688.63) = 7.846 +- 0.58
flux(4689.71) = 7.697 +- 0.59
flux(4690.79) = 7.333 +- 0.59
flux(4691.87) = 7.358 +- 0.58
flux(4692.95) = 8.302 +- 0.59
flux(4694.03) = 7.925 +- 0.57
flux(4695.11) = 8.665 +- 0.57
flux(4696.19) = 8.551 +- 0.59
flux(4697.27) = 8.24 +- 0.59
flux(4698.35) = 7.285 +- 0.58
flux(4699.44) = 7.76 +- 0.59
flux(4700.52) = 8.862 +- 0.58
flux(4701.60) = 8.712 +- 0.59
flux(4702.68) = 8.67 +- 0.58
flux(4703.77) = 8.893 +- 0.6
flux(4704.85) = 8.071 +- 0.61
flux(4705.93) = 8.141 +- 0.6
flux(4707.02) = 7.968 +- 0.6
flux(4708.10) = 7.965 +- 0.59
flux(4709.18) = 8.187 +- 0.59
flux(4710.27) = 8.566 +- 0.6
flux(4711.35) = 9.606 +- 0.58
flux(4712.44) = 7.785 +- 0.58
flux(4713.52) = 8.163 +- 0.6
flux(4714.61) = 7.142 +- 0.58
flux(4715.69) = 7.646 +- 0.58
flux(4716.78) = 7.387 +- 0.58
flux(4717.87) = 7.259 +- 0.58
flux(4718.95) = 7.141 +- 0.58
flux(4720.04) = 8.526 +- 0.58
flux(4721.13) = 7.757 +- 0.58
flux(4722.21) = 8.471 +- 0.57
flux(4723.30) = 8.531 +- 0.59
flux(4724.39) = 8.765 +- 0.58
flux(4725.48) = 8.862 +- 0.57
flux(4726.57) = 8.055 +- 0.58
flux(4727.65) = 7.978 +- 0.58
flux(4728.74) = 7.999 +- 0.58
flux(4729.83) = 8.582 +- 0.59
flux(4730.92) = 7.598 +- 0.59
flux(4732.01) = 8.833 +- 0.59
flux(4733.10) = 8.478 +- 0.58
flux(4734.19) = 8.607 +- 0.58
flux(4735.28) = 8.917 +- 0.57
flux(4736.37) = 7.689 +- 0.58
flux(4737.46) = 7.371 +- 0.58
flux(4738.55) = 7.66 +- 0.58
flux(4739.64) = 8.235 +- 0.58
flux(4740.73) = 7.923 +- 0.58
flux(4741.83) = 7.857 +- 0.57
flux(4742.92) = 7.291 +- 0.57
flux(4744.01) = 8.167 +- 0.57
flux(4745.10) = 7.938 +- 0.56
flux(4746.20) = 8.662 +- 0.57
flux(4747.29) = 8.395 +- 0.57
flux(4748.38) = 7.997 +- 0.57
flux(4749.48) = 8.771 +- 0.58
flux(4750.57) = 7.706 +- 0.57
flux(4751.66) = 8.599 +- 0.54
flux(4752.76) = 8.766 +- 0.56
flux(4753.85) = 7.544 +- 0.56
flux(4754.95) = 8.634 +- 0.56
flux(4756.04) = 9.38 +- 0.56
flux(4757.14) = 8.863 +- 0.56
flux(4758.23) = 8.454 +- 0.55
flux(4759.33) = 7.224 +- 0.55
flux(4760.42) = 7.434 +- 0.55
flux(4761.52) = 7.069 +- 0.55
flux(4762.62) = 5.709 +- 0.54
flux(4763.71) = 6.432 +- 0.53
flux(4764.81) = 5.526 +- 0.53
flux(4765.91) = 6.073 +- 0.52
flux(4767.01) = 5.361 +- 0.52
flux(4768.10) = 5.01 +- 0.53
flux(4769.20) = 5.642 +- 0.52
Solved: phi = 4615.79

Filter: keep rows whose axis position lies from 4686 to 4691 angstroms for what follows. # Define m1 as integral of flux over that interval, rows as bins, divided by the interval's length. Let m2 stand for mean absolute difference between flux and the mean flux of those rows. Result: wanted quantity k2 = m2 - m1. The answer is -7.3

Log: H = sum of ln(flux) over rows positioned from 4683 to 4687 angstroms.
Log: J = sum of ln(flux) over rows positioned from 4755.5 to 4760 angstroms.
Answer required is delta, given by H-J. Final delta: -0.8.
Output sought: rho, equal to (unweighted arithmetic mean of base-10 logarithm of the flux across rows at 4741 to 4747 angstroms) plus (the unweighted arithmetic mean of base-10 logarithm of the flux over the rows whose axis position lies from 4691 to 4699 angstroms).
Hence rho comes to 1.81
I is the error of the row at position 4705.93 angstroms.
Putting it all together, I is 0.600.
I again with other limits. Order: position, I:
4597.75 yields 0.620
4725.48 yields 0.570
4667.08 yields 0.590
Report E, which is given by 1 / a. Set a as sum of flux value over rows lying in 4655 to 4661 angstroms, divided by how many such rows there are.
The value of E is 0.117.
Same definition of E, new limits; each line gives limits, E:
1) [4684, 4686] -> 0.148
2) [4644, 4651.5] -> 0.127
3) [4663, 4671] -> 0.128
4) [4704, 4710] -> 0.124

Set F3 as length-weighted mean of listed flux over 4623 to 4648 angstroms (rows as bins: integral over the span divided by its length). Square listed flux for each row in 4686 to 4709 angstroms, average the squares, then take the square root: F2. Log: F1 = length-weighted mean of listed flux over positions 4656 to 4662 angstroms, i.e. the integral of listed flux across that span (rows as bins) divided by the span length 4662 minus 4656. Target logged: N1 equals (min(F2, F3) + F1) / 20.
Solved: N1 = 0.80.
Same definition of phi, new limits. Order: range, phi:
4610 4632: 4621.10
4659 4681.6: 4663.86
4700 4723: 4711.35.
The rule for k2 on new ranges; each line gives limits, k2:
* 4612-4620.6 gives -8.7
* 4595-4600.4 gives -7.3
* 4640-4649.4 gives -7.2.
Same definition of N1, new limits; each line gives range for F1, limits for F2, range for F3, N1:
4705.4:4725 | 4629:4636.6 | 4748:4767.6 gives 0.76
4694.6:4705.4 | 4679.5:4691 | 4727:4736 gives 0.78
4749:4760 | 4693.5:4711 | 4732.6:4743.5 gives 0.82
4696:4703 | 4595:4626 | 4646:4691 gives 0.80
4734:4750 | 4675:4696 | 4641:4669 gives 0.79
